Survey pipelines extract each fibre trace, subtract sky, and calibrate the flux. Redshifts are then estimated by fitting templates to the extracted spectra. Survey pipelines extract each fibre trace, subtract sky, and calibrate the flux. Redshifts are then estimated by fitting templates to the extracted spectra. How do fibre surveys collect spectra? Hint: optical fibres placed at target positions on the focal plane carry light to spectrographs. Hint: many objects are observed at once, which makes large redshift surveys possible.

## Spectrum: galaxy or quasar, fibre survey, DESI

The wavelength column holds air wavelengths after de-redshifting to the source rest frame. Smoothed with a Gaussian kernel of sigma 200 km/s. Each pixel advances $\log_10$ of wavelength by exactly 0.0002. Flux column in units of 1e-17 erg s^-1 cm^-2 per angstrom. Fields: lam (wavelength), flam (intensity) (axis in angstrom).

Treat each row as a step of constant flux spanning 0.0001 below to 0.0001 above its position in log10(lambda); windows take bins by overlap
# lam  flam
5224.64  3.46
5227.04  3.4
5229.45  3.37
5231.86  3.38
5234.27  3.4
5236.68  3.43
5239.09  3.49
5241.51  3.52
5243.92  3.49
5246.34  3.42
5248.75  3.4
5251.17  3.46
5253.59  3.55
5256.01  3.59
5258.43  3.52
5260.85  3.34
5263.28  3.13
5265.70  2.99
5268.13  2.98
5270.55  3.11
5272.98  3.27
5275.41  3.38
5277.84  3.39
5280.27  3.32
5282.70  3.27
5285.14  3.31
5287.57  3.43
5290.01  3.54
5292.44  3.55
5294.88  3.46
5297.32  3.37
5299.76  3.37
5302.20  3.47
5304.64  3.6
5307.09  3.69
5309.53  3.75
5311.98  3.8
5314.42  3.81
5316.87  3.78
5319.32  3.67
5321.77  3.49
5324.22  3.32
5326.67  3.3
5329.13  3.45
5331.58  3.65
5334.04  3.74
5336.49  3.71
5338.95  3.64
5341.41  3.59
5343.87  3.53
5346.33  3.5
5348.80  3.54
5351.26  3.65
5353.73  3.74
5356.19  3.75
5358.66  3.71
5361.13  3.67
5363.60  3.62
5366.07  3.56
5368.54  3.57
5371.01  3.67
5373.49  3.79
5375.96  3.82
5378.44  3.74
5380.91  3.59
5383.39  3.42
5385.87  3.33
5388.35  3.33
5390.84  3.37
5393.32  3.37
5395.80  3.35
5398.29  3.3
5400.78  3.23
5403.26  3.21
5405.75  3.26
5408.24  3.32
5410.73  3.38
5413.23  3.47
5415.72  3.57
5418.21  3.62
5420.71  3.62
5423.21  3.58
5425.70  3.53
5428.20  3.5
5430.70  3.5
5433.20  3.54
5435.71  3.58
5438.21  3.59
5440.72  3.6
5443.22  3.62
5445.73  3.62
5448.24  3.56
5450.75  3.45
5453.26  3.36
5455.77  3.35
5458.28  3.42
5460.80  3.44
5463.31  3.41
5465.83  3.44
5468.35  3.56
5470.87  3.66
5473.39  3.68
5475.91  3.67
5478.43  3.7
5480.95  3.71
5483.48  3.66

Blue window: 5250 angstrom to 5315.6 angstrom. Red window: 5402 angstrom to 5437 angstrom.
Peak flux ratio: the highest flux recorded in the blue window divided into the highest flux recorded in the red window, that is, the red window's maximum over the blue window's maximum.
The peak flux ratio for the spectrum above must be 0.950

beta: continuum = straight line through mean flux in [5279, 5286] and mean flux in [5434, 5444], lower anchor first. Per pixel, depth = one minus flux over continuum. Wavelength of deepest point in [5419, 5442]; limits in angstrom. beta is 5430.70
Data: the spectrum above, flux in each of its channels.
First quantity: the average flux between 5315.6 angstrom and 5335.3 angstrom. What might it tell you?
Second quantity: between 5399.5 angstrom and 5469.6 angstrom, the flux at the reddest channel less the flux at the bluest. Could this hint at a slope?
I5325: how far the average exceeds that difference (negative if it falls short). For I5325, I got 3.2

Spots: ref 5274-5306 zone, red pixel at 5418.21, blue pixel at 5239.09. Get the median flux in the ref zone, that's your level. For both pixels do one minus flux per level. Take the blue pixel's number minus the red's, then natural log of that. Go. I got -3.3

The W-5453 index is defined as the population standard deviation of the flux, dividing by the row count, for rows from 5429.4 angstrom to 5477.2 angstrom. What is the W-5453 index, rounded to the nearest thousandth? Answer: 0.102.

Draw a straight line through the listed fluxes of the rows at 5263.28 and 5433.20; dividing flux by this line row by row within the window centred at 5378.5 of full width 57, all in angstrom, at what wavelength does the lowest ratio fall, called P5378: 5403.26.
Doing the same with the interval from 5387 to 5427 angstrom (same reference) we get 5403.26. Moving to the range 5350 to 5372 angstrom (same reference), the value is 5366.07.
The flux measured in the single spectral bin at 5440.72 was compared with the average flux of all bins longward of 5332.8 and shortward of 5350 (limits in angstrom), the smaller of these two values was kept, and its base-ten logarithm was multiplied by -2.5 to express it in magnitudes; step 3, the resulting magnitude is -1.39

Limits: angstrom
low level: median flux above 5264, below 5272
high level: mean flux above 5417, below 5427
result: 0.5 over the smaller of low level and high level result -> 0.167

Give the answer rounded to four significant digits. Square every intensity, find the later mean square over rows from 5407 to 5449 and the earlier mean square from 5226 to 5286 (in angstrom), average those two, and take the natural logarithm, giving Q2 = 2.478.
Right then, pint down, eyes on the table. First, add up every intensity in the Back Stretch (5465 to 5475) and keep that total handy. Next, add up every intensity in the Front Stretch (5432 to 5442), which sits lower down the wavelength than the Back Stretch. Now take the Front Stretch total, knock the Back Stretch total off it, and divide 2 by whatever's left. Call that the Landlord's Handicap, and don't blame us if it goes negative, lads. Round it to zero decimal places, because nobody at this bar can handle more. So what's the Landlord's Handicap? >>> -67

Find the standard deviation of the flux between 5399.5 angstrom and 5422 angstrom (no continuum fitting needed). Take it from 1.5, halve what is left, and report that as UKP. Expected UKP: 0.67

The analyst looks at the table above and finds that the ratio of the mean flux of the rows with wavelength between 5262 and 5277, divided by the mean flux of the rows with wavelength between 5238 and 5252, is 0.91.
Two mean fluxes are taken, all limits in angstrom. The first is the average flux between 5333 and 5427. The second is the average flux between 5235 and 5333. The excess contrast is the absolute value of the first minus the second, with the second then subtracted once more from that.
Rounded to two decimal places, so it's -3.36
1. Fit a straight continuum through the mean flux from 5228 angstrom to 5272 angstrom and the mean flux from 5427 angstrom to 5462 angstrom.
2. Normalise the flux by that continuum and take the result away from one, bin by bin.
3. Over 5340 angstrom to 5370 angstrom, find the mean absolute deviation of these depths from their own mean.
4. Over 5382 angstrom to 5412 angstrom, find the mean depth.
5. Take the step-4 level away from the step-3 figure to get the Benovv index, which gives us -0.023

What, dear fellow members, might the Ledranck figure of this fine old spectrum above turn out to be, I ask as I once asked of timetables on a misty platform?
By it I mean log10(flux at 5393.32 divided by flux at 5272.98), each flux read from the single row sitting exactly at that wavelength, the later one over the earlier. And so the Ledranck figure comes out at 0.013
